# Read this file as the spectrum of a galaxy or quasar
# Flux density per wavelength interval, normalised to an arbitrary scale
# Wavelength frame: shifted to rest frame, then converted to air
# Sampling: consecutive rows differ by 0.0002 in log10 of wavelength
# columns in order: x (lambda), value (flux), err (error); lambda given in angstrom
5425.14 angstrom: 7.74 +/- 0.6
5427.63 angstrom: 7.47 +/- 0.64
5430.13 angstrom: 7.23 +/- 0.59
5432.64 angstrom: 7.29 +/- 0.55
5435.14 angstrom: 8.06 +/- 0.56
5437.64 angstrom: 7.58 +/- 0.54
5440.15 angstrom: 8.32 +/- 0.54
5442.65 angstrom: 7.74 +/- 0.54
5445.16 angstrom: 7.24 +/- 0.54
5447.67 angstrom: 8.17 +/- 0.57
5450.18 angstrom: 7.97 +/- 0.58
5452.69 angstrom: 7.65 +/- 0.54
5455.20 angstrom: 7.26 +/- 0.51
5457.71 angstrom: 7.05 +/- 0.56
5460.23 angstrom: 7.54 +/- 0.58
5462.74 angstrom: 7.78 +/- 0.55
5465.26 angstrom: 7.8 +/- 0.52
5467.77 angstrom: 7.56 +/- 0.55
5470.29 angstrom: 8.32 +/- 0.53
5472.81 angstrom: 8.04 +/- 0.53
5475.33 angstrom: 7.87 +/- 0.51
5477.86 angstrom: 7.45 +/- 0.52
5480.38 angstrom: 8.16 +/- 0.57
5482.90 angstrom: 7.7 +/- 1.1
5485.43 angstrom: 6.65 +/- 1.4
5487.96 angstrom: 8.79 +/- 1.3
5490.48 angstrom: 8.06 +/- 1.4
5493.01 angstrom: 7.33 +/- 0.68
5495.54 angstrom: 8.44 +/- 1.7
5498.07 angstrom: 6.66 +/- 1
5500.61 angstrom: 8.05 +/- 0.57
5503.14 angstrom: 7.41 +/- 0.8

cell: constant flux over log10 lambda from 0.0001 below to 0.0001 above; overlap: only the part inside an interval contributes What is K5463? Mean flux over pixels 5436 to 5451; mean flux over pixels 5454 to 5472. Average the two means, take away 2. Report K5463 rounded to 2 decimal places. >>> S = 5.73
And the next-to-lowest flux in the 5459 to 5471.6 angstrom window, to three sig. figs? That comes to 7.56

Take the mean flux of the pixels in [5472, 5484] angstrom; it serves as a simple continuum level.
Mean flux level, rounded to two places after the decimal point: 7.84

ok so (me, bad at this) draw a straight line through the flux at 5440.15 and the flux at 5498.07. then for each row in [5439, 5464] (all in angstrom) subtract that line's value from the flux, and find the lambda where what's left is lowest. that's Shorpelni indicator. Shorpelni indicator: 5445.16 angstrom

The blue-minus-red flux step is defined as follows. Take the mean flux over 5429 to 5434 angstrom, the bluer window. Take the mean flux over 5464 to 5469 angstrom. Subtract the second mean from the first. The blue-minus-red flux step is -0.42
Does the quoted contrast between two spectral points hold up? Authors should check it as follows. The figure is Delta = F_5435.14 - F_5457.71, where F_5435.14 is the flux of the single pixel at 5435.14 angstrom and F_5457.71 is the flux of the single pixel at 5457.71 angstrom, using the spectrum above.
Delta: 1.0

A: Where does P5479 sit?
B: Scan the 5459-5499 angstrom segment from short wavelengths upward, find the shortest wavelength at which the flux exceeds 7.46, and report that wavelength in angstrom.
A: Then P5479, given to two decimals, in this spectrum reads 5460.23 angstrom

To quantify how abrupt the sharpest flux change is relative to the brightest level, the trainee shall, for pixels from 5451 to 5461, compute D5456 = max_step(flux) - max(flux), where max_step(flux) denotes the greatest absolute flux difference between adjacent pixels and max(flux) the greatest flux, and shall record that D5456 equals -7.2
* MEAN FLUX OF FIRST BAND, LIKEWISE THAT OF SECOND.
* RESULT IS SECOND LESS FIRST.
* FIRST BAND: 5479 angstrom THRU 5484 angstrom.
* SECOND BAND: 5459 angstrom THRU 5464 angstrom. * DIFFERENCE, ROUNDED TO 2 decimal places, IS -0.27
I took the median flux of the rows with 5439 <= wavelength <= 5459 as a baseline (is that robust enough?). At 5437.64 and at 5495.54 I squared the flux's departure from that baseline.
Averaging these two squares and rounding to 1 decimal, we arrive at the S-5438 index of 0.3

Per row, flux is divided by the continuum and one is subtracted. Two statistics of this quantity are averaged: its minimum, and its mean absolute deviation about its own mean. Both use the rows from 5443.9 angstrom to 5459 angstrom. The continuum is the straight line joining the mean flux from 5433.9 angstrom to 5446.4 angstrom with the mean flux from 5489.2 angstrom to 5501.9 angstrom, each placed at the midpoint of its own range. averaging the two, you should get -0.022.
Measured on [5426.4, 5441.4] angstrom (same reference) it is -0.014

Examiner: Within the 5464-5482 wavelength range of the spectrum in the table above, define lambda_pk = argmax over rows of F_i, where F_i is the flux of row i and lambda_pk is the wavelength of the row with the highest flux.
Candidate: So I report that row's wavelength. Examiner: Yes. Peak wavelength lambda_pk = 5470.29 angstrom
